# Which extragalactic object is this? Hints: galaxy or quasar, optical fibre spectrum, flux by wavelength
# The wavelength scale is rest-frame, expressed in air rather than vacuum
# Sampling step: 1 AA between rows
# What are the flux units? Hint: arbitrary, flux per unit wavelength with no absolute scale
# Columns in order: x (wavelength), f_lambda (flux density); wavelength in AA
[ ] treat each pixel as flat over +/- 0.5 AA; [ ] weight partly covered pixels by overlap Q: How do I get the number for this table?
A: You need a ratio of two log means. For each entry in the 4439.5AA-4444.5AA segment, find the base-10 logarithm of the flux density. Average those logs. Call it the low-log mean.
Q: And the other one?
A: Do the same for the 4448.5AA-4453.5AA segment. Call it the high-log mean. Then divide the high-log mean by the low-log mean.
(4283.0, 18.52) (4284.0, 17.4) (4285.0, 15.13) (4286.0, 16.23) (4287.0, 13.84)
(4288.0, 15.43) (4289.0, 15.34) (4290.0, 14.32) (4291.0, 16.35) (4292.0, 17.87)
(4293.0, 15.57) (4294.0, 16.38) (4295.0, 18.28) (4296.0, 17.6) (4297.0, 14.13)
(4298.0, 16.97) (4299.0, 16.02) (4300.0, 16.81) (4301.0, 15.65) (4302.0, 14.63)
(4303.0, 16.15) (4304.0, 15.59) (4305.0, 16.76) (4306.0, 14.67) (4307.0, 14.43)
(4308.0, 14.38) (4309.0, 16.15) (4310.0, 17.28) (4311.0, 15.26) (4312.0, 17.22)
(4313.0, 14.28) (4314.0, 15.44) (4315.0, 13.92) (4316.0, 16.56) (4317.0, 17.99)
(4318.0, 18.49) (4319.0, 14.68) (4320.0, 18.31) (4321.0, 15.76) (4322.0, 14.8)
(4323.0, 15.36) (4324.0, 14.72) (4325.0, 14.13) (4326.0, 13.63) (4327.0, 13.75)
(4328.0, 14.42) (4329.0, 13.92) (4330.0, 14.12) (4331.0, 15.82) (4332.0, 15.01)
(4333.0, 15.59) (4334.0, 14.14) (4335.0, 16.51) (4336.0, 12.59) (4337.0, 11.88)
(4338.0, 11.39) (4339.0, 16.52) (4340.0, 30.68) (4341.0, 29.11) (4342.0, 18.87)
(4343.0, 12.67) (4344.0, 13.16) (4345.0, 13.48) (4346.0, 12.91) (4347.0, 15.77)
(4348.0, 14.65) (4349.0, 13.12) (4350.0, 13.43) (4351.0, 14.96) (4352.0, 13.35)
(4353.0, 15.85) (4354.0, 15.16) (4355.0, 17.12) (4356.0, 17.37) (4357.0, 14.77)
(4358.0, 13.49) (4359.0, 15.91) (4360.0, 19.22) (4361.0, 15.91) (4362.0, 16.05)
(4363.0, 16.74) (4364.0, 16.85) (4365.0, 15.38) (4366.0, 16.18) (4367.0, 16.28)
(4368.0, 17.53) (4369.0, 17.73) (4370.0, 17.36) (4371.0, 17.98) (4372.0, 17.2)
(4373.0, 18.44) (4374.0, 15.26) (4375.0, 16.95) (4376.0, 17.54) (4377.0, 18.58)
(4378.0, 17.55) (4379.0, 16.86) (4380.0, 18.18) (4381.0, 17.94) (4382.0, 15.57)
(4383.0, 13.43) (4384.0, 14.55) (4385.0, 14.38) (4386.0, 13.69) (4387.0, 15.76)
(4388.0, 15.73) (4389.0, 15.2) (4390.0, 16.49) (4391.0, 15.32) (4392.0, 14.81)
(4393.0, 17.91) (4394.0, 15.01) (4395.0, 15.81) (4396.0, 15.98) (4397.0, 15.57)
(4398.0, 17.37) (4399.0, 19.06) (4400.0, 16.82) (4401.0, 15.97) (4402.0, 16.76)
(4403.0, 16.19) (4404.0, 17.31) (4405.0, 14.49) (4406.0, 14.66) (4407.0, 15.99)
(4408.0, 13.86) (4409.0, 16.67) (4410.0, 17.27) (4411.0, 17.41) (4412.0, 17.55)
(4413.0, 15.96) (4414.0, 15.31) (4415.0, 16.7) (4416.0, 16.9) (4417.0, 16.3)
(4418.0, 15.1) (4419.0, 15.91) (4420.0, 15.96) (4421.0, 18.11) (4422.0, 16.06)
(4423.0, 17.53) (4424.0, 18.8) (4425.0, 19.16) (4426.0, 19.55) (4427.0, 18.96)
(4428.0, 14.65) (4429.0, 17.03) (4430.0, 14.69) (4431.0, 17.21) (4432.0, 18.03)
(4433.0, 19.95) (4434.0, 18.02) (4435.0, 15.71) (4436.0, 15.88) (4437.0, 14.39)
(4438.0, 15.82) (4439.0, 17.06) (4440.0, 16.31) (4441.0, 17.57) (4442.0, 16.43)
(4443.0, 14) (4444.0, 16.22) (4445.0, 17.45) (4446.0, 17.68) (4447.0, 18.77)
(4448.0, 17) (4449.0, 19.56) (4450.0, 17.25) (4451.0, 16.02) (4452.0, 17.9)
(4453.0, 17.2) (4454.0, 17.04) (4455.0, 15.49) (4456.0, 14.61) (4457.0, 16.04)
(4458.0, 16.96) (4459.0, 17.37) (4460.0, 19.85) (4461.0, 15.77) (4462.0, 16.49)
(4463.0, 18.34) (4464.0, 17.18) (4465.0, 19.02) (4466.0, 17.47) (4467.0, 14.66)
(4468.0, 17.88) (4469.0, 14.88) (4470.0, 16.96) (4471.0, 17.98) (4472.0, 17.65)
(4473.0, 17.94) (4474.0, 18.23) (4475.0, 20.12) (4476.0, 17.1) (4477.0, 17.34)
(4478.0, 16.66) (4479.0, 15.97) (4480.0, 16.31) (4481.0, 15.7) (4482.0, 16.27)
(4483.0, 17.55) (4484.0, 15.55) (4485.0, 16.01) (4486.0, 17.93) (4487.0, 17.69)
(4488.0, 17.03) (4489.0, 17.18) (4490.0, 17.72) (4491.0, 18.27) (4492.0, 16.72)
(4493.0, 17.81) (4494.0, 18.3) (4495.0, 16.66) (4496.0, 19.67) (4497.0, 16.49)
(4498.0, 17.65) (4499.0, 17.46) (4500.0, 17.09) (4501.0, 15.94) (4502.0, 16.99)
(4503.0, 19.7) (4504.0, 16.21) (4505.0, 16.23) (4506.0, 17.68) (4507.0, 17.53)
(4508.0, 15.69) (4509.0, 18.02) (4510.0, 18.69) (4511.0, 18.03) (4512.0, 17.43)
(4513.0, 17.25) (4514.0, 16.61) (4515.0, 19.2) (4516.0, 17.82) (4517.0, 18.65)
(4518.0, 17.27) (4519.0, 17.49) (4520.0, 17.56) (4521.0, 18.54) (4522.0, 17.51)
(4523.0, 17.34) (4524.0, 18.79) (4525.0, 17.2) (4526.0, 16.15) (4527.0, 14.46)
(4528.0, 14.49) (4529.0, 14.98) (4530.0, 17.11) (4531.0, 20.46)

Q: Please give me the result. 1.03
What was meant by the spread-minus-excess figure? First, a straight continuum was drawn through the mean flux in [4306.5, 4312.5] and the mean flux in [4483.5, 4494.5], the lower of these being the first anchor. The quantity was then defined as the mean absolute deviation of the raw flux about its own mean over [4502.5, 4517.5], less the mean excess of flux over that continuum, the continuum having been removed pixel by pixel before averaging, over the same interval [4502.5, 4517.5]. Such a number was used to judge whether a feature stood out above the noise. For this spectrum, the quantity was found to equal 0.70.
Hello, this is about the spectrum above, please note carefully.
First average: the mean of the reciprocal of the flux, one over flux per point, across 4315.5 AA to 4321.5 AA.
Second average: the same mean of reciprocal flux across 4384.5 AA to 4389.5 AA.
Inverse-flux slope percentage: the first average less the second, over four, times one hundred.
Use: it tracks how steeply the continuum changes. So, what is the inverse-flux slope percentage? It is -0.19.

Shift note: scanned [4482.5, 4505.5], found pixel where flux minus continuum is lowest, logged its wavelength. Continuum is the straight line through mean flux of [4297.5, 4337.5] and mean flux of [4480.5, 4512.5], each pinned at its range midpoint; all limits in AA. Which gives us 4484.0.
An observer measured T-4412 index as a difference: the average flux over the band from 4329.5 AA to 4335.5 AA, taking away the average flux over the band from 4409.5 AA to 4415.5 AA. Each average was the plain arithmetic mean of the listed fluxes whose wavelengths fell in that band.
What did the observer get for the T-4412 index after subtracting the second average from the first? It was -1.5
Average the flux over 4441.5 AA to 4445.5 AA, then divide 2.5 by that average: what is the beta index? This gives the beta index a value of 0.156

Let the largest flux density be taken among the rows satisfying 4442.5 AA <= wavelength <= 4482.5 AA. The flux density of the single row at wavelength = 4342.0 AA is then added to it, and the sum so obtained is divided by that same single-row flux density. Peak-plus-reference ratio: 2.07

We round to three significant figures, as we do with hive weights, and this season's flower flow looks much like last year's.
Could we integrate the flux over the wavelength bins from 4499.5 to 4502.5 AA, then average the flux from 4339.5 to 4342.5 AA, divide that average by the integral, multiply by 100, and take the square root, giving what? 7.24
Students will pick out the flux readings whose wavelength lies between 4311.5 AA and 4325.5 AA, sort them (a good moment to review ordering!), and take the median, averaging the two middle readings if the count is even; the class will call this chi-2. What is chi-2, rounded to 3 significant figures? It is 15.4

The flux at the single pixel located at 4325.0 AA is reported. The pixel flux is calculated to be 14.13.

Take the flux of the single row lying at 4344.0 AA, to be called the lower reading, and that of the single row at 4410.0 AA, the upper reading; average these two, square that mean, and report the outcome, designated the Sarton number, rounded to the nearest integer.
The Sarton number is 231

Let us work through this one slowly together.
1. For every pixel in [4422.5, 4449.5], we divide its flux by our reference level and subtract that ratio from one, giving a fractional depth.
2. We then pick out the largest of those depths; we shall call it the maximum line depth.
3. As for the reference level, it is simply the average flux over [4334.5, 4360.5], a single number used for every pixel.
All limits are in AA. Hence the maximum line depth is 0.121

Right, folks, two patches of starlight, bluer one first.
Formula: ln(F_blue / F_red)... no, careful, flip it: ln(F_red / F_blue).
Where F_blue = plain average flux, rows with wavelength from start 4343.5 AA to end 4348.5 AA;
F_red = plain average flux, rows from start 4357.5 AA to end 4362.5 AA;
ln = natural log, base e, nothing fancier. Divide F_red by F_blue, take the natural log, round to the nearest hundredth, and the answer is 0.14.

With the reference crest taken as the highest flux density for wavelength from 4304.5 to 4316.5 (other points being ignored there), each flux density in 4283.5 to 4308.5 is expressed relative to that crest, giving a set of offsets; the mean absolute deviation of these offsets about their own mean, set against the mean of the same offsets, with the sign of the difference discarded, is 2.5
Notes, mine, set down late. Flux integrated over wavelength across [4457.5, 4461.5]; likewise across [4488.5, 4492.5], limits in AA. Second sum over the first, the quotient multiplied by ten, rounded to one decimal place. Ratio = 10.0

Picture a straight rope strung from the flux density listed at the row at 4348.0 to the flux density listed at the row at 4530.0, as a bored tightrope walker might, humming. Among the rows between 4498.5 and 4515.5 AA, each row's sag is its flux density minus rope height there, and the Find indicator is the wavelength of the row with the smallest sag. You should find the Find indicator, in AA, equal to 4508.0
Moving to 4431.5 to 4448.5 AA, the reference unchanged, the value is 4443.0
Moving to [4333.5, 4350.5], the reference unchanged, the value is 4338.0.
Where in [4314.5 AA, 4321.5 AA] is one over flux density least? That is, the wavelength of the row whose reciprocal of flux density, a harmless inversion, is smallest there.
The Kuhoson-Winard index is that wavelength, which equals 4318.0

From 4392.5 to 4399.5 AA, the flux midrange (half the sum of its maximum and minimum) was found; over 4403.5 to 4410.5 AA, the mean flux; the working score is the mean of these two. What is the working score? 16.4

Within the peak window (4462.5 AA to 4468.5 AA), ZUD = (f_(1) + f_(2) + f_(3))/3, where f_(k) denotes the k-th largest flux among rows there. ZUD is 18.4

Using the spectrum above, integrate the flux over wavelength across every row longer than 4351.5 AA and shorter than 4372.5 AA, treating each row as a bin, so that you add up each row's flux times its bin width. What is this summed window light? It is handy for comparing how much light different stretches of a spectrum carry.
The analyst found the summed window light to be 343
